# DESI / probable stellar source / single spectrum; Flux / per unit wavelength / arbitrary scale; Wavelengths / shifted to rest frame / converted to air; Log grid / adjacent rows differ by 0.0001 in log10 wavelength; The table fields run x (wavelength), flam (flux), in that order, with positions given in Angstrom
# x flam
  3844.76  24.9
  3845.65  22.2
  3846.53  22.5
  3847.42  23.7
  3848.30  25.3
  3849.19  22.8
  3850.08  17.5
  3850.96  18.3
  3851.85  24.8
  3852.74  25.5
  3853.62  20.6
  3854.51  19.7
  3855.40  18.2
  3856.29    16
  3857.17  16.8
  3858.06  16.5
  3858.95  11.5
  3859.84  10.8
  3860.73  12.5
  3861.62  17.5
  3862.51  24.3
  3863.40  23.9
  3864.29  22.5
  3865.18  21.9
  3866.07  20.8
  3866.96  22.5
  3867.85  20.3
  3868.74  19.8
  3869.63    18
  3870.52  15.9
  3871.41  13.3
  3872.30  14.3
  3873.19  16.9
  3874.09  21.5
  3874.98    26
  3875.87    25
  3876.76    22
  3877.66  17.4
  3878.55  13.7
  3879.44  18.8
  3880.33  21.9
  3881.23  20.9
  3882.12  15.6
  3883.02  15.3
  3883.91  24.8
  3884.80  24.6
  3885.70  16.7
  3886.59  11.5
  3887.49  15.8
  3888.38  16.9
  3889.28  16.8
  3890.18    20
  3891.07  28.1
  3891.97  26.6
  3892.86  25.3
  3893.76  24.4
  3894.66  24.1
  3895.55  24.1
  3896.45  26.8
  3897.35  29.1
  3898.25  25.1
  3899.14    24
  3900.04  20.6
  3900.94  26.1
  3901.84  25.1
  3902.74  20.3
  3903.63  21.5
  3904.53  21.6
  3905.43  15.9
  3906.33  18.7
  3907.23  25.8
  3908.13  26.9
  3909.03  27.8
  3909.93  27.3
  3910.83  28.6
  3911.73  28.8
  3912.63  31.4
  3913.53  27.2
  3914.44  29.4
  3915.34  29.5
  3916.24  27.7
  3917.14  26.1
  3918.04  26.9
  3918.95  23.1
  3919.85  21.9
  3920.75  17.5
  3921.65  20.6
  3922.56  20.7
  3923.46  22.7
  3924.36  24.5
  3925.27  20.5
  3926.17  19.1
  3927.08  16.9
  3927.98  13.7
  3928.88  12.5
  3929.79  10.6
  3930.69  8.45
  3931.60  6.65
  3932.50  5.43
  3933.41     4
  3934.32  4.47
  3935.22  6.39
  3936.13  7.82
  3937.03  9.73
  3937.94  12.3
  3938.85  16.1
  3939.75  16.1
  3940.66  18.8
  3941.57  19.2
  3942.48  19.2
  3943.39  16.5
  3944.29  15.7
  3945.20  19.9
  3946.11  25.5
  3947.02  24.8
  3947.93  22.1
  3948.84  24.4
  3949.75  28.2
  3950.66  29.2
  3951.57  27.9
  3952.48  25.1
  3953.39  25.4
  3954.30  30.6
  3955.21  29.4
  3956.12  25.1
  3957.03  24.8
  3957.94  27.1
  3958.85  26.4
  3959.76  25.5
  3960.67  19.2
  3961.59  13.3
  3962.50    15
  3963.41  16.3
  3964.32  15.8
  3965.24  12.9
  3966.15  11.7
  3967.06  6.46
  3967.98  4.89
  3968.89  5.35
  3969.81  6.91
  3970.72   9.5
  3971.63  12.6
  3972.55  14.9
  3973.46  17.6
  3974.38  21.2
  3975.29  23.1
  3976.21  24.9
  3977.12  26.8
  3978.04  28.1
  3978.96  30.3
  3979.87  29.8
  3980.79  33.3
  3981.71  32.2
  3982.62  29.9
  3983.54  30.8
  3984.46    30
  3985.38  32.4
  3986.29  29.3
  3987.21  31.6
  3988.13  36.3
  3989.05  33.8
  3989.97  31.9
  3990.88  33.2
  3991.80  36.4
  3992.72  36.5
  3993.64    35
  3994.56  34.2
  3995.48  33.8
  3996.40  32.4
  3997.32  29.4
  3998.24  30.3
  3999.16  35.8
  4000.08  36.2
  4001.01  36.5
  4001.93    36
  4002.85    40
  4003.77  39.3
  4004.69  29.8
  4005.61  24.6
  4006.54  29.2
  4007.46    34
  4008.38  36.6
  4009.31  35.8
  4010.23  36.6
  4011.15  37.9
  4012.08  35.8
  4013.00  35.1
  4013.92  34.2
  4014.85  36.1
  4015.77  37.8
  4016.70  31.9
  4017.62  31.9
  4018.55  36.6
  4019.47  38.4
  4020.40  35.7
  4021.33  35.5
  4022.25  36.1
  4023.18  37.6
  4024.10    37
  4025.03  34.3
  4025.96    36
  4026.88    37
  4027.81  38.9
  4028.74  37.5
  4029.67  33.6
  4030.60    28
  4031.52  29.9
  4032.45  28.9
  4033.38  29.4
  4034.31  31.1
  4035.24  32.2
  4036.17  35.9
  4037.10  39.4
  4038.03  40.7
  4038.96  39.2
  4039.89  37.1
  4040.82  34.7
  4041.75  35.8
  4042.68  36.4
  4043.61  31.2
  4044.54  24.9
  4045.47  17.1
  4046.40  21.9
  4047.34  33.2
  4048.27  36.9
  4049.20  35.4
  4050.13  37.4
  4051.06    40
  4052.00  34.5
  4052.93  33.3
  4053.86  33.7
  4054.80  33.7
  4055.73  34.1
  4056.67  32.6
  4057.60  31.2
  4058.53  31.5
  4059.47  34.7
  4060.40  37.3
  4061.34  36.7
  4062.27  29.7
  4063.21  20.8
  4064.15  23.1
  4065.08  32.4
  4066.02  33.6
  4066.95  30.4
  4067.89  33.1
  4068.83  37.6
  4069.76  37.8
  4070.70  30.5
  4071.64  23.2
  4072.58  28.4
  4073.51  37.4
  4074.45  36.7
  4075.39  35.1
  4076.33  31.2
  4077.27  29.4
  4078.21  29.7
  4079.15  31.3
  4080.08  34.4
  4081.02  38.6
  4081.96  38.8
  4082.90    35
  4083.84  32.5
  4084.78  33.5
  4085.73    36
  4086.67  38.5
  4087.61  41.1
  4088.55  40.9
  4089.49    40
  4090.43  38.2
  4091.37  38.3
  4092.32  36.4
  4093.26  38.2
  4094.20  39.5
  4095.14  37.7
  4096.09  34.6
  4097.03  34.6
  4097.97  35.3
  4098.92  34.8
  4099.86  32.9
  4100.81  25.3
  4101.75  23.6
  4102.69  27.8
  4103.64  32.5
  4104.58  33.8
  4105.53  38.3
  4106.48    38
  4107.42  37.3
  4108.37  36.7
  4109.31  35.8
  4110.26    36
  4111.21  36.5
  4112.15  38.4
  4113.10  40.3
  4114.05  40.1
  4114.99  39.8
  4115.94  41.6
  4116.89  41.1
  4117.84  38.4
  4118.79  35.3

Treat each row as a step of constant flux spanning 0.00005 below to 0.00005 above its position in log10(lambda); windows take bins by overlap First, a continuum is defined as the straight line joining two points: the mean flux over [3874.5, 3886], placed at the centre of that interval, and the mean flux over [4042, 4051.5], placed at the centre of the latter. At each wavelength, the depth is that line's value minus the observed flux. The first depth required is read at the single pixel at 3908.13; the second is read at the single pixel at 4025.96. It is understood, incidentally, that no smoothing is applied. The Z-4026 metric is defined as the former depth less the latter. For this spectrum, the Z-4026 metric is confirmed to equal 1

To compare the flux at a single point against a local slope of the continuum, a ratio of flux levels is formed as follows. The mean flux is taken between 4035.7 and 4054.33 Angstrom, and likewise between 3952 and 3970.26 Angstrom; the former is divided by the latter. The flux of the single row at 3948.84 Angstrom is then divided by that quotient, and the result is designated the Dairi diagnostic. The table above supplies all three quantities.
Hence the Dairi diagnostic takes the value 13.2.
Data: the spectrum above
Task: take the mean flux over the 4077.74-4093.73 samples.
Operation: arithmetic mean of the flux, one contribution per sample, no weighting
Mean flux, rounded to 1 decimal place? 36.6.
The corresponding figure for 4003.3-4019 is 34.3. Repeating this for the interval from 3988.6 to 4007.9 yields 33.7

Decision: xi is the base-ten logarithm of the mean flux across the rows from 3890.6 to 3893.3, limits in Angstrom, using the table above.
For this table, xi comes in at 1.43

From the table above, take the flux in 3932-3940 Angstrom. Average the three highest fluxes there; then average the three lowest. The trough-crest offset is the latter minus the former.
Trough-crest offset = -10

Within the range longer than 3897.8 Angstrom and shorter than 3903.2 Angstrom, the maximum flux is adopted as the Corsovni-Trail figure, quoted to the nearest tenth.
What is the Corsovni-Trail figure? 26.1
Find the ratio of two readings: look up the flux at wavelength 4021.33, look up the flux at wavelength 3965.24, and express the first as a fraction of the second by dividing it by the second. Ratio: 2.8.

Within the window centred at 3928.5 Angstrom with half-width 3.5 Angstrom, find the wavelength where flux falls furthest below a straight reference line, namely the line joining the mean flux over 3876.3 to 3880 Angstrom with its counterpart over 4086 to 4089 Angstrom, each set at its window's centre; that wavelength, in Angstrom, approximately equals 3931.60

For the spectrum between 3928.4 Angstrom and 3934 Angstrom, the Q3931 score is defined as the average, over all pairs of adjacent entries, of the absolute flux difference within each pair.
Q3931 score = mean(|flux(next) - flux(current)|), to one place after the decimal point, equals 1.7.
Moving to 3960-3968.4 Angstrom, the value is 2.5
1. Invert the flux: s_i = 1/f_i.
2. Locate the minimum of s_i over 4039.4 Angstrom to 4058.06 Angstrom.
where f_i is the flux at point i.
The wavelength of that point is 4051.06 Angstrom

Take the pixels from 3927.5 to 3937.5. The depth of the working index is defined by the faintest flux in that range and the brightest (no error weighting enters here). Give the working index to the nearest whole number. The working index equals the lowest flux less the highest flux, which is -10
